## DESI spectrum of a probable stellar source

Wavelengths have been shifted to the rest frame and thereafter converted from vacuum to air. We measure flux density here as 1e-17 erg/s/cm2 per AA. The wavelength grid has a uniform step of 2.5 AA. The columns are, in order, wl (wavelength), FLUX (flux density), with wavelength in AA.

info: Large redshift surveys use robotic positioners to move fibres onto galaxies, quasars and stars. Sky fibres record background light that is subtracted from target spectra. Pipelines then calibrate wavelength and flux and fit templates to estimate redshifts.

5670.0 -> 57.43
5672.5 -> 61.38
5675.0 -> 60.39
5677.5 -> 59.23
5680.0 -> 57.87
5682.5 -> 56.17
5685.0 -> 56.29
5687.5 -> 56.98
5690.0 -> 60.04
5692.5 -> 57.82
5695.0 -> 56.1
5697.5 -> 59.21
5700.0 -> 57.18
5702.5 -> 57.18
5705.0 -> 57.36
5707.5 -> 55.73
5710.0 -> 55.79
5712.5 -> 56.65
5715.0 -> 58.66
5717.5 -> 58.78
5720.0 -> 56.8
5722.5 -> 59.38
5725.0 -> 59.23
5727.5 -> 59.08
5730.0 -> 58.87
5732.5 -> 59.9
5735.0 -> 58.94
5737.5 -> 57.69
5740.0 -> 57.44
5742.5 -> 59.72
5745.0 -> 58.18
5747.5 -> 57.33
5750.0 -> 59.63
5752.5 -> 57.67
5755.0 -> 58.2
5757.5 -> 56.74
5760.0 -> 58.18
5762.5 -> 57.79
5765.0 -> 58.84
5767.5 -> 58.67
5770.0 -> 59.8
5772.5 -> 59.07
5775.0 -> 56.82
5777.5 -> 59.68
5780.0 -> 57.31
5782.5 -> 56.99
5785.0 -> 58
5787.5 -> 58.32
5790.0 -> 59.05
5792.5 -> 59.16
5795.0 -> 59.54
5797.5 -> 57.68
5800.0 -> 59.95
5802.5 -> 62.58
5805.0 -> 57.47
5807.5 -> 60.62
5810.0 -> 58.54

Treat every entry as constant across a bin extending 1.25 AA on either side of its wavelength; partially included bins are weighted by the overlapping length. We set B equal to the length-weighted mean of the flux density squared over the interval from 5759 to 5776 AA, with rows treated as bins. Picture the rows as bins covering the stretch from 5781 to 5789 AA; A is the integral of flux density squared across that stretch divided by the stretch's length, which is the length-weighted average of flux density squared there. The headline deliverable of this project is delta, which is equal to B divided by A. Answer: 1.024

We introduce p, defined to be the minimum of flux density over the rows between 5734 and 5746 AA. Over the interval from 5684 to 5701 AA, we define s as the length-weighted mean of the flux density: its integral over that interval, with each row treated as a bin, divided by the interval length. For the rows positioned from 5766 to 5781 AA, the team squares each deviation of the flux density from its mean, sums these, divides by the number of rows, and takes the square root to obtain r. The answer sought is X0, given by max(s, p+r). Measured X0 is 58.6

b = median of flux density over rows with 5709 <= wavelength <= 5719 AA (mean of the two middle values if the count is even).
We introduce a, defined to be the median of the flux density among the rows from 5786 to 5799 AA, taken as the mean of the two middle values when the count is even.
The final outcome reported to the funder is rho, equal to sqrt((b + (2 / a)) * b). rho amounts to 57.7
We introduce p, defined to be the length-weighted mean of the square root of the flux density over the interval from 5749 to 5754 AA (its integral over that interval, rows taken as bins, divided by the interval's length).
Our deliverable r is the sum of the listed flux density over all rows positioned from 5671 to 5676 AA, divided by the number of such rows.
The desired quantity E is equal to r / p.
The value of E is 7.96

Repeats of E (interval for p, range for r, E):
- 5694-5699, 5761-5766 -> 7.68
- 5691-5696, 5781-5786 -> 7.61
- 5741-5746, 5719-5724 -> 7.57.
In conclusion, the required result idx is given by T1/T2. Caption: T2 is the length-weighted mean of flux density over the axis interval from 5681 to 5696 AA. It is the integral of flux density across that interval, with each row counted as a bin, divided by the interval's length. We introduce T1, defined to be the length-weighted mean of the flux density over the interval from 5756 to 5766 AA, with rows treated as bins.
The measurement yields 1.01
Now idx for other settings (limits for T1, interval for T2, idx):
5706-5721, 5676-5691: 0.99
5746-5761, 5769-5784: 1.00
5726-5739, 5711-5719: 1.02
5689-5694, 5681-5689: 1.04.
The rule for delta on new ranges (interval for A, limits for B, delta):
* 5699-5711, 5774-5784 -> 1.039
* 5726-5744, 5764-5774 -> 1.008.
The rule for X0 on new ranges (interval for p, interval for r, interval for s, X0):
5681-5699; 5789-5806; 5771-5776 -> 58.1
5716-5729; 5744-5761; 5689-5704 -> 57.9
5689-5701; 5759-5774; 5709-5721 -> 57.4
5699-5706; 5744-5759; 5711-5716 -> 58.1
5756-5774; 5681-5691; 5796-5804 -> 60.0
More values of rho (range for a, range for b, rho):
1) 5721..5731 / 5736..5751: 58.0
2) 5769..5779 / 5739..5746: 58.2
